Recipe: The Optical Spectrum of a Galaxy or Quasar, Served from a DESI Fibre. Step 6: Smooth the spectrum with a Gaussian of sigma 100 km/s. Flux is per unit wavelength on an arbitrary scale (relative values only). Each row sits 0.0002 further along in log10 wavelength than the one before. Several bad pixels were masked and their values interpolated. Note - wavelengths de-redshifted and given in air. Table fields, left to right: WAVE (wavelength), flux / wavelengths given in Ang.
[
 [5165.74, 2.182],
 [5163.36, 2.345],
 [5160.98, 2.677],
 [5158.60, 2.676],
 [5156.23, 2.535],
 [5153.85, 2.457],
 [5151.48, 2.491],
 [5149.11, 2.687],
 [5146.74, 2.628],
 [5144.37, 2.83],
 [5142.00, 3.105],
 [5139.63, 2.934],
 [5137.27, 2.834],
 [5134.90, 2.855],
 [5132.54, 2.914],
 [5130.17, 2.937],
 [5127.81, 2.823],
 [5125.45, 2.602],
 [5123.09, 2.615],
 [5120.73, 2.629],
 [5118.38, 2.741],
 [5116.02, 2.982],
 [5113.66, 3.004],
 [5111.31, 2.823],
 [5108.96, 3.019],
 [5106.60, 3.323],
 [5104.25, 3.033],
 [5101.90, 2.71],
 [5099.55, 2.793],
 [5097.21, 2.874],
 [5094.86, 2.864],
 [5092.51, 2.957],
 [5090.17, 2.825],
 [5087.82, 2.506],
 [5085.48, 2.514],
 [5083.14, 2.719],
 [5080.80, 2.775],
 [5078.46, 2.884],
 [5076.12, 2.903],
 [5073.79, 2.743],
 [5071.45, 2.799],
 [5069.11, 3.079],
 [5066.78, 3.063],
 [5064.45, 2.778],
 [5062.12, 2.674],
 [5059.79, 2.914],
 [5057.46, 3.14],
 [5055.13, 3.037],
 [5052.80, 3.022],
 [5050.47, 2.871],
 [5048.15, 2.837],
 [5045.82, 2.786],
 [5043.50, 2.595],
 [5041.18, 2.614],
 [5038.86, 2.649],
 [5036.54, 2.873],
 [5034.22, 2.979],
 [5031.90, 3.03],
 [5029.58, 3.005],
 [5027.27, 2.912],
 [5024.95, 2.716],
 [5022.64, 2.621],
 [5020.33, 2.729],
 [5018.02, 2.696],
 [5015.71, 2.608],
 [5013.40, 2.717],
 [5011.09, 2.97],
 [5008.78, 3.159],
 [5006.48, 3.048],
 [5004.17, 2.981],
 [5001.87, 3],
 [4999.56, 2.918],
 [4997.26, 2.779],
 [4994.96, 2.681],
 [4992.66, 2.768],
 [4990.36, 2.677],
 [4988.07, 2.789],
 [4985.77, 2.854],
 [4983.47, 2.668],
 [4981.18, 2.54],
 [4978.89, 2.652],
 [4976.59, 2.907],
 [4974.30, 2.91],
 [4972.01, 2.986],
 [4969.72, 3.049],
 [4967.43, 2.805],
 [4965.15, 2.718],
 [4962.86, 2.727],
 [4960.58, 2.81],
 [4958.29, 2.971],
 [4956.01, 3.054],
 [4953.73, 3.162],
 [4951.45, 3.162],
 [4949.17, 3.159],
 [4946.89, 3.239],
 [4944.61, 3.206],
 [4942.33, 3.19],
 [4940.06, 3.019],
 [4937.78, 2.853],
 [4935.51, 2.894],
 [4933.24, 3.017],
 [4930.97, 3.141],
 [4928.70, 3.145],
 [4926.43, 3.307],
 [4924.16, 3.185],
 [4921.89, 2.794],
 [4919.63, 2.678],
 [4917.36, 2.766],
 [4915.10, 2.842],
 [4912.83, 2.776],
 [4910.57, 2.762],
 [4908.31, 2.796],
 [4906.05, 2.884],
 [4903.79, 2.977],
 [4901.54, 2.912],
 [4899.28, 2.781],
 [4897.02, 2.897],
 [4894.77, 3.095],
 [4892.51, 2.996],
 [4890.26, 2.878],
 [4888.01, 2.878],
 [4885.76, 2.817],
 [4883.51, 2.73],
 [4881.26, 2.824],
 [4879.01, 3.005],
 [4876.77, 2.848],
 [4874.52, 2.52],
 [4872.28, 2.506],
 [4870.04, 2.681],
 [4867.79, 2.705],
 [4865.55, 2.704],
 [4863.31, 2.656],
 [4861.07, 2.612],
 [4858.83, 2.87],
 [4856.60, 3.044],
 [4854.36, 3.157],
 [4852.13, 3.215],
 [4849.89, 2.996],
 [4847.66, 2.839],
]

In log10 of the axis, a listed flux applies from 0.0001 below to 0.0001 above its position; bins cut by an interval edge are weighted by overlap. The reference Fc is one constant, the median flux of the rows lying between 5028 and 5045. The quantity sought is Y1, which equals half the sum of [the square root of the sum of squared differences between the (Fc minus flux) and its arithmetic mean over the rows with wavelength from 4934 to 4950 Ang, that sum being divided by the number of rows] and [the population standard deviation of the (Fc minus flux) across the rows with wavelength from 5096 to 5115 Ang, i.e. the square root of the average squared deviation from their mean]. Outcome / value 0.163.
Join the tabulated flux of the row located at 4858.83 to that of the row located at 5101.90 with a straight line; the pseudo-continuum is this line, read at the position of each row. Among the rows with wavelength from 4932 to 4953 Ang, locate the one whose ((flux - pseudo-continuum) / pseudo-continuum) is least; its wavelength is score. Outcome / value 4937.78 Ang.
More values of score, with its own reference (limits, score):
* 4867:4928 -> 4872.28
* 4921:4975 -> 4965.15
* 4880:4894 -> 4883.51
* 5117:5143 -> 5125.45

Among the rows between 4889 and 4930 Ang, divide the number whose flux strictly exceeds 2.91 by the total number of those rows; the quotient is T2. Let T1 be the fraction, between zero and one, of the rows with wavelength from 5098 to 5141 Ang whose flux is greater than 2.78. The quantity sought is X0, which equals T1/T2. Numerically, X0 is 1.86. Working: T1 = 0.72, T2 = 0.39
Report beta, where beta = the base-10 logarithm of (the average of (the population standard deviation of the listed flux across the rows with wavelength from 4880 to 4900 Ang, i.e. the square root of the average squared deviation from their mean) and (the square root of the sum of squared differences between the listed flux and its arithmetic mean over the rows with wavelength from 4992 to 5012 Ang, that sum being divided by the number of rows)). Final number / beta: -0.91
